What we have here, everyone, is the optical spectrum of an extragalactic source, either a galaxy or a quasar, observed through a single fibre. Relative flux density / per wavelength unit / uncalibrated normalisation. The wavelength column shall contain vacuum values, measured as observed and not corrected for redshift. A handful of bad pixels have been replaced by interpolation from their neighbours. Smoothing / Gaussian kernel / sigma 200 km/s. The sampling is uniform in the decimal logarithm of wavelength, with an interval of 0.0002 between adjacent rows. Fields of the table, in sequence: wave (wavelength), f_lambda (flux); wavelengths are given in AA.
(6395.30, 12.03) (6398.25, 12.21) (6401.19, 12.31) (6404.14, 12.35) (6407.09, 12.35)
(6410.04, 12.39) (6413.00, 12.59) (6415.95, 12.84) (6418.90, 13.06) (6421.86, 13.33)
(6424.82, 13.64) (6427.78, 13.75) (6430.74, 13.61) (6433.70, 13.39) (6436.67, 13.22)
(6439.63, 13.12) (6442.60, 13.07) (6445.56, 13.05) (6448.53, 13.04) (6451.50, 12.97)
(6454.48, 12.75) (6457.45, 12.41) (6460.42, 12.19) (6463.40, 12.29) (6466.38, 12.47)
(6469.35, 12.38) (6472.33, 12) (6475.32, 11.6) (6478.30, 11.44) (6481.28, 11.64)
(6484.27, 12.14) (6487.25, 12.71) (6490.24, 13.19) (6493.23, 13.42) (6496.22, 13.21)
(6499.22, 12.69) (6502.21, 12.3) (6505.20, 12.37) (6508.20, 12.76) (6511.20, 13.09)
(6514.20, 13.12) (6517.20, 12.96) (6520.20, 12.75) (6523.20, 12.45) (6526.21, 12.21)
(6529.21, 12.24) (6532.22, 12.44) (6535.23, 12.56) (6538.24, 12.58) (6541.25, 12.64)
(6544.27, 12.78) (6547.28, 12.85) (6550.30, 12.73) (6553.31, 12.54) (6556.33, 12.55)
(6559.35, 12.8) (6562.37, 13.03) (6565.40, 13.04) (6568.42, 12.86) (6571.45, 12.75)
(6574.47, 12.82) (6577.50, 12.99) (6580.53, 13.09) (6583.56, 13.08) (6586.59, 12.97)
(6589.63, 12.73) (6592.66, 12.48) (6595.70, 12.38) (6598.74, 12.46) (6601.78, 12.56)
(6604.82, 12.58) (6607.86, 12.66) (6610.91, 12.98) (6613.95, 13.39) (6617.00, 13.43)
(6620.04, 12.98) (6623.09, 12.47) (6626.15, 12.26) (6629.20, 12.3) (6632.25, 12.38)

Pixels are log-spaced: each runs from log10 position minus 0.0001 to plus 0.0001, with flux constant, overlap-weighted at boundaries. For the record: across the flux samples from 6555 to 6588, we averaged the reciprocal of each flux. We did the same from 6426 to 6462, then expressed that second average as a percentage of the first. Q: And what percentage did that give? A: 99.0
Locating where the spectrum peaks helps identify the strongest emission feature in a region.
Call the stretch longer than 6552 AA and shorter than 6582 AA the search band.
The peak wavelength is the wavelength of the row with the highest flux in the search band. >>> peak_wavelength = 6580.53 AA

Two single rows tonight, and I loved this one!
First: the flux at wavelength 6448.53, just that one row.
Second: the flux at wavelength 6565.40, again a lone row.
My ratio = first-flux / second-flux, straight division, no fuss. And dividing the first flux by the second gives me 1.00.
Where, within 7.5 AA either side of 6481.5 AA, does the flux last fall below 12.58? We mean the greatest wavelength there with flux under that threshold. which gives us 6484.27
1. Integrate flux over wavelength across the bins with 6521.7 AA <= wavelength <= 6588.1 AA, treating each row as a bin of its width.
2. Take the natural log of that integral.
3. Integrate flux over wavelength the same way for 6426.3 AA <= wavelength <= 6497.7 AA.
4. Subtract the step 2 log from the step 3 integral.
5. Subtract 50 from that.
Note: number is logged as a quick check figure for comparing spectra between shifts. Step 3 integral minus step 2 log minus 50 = 851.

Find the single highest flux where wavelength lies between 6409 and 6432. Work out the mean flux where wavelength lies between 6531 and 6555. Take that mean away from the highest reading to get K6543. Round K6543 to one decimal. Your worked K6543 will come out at 1.1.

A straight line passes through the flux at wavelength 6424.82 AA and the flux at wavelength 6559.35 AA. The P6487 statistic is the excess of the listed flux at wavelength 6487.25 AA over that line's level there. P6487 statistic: -0.54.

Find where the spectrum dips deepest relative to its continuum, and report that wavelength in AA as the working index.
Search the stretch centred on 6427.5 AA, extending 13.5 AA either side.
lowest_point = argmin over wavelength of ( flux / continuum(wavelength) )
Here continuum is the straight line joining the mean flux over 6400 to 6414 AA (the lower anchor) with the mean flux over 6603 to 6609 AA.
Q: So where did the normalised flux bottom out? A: 6415.95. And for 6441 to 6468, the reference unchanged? 6460.42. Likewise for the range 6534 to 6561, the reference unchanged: 6553.31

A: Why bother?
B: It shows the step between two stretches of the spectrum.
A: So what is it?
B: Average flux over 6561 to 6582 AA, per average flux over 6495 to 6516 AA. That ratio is 1.012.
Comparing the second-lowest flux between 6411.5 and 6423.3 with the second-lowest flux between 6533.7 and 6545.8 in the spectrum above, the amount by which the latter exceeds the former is -0.26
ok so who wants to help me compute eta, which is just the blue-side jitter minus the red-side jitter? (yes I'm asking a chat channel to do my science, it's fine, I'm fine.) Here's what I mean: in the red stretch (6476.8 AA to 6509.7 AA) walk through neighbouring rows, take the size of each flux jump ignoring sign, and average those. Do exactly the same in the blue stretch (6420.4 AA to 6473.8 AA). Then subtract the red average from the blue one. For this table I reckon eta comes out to -0.20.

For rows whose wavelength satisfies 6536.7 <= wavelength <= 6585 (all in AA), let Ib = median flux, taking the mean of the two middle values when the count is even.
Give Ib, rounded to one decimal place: 12.8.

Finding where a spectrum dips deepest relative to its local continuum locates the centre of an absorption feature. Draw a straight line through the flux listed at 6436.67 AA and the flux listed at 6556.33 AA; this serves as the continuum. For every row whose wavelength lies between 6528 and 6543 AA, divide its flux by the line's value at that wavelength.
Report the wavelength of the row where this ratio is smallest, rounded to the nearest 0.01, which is 6529.21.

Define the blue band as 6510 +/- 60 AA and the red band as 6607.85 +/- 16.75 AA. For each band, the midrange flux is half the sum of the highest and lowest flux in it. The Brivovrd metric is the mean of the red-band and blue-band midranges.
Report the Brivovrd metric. 12.7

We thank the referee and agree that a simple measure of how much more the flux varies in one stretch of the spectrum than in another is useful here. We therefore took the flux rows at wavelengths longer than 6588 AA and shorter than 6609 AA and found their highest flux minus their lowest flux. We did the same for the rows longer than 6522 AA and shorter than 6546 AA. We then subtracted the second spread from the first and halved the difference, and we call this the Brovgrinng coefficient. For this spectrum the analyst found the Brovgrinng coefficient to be -0.1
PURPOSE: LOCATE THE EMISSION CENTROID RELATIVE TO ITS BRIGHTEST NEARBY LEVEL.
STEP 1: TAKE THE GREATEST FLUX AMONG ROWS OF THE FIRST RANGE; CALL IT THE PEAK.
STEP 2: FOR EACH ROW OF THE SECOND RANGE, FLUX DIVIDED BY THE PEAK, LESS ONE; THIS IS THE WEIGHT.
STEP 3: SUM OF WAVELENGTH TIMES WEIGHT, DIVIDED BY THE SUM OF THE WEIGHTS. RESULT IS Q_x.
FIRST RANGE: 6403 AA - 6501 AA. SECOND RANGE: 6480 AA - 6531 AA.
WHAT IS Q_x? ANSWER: 6505.1 AA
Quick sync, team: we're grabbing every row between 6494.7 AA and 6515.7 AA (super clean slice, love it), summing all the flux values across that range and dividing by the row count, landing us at 12.8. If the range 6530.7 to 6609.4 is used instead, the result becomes 12.7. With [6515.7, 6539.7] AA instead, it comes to 12.5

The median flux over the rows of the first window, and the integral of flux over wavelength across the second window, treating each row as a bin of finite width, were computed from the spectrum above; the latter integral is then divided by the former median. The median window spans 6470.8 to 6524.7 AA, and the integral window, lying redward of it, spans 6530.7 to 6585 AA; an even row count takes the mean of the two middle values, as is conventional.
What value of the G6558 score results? 54.7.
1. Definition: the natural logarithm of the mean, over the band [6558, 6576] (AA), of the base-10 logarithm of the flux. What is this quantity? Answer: 0.104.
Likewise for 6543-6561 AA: 0.099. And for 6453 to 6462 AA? 0.091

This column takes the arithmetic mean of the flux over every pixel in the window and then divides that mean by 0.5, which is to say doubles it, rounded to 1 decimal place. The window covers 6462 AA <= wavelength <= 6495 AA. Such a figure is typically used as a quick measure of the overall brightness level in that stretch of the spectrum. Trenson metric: 24.6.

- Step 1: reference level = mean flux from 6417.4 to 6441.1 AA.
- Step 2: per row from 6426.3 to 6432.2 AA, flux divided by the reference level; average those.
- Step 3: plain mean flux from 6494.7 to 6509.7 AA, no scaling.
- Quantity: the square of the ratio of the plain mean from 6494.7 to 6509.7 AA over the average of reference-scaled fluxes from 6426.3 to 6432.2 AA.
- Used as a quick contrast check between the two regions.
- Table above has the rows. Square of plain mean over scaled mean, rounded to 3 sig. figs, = 154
